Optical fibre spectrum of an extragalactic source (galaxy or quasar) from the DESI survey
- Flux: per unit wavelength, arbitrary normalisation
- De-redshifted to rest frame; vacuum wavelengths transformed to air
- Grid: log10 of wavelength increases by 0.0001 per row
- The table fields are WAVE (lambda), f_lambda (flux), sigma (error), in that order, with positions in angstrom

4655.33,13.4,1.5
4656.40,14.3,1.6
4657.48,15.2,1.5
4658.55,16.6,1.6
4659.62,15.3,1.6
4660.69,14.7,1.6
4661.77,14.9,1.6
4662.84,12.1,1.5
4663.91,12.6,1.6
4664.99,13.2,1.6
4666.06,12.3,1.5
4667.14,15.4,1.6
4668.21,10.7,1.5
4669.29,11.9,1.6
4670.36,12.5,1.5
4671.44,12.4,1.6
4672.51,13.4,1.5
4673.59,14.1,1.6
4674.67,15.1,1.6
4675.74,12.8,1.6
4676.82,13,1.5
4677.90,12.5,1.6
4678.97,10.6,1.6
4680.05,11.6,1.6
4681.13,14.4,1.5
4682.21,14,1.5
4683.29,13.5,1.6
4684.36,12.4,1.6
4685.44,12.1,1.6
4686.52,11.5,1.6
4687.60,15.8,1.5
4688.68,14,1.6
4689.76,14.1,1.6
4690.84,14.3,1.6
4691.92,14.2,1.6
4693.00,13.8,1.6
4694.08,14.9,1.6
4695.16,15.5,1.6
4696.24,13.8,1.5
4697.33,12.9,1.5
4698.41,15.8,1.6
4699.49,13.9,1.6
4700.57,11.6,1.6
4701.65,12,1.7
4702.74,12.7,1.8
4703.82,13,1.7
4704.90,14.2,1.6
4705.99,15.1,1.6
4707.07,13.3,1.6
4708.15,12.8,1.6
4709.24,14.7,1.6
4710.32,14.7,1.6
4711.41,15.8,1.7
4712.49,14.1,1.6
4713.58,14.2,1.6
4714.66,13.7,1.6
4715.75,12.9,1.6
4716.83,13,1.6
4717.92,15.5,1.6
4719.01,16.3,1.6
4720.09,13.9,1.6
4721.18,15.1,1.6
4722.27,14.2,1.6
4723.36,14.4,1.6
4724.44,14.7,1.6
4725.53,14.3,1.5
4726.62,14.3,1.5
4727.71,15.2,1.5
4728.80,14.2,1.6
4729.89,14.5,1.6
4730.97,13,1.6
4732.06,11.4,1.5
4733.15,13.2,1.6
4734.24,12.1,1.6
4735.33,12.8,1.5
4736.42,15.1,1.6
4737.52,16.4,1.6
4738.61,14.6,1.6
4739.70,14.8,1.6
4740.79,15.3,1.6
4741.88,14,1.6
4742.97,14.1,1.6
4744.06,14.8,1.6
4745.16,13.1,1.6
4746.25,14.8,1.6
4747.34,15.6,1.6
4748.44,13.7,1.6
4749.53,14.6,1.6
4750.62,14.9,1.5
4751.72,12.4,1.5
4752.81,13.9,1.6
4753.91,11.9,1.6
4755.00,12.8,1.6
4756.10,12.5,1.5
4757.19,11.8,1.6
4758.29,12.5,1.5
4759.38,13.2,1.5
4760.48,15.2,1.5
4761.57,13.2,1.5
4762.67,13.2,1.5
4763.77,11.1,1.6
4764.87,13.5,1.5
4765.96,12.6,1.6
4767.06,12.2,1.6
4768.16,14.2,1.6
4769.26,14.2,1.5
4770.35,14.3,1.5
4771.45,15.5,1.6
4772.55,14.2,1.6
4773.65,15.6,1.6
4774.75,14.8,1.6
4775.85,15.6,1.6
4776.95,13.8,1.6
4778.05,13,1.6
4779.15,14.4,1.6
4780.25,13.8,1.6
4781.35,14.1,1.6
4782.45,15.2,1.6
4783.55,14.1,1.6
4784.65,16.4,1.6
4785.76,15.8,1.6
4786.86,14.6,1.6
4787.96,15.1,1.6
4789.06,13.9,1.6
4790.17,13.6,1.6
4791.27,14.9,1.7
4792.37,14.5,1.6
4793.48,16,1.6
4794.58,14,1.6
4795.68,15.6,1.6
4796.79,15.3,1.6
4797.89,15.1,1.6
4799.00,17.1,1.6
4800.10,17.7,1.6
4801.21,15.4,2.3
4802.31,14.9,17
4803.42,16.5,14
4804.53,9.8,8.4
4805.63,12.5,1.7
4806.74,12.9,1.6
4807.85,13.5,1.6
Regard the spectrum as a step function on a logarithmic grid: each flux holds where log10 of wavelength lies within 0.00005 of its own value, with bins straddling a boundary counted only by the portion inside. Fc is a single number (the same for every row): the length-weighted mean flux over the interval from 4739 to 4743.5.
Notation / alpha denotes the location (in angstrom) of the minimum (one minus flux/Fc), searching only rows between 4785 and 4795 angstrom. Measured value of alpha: 4793.48 angstrom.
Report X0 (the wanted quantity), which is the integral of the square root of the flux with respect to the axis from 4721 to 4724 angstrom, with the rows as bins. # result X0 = 11.4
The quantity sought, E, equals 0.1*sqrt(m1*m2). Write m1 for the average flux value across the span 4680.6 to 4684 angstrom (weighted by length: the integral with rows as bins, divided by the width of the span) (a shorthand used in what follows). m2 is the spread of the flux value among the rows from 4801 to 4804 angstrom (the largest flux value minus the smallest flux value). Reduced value 0.47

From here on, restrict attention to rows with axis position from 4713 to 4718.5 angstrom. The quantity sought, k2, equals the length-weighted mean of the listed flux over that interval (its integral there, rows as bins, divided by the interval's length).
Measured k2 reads 13.9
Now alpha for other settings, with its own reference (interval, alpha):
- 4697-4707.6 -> 4698.41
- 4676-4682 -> 4681.13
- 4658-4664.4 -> 4658.55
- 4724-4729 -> 4727.71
